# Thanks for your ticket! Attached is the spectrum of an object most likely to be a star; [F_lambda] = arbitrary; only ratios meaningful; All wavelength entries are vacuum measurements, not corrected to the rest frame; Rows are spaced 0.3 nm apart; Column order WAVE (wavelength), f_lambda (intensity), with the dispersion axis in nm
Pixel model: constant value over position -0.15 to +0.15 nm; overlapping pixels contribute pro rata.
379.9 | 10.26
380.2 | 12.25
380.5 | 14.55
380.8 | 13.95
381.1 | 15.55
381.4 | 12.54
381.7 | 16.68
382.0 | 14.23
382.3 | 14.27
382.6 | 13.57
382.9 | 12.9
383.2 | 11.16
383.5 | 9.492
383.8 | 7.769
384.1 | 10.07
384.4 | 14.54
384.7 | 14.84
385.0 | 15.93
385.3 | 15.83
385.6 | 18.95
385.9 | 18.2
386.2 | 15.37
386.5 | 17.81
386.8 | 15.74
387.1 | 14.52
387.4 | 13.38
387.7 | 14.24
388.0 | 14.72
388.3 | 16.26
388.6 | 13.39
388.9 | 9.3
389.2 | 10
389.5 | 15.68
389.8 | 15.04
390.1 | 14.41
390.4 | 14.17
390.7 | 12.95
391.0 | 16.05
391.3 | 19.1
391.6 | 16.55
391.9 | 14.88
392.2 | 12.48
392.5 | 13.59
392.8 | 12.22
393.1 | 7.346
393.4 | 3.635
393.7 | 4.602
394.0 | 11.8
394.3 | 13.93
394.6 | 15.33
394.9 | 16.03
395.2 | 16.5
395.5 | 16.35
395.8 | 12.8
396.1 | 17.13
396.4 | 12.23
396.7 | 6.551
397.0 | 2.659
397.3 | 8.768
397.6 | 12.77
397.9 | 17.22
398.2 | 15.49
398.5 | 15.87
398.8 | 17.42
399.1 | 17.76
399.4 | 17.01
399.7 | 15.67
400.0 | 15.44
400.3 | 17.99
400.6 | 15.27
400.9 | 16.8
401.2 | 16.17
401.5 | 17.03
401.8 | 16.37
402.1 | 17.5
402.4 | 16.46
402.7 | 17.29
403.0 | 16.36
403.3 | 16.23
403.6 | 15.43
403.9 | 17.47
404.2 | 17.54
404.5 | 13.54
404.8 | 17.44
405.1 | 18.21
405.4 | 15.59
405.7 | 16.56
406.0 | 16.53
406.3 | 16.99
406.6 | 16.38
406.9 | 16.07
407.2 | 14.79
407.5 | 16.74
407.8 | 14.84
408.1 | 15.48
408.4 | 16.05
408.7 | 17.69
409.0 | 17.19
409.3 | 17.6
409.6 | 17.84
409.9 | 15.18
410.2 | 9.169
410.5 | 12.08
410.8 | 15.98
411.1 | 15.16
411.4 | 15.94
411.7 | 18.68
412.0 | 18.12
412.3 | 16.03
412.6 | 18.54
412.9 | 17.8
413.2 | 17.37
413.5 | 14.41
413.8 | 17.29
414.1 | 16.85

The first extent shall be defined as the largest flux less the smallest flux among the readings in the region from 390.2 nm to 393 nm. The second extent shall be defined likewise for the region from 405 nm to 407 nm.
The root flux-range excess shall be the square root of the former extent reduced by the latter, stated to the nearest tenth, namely 2.1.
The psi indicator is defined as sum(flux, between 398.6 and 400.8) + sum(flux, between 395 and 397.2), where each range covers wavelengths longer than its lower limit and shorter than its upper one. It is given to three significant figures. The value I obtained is 201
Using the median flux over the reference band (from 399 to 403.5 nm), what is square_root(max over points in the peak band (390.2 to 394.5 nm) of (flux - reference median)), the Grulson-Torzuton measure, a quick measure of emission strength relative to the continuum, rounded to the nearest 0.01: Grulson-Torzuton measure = 1.62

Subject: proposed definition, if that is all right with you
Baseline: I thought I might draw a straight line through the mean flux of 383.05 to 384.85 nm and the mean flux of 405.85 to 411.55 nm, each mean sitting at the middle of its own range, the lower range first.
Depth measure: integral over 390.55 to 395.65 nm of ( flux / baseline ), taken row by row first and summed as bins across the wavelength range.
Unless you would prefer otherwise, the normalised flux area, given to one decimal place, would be 5.2 nm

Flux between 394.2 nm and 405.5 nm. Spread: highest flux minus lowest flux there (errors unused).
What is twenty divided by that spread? 1.3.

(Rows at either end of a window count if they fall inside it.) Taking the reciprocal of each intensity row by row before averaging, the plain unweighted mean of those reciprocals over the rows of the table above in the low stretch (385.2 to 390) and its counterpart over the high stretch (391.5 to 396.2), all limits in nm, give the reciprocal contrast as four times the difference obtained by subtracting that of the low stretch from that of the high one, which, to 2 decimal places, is 0.11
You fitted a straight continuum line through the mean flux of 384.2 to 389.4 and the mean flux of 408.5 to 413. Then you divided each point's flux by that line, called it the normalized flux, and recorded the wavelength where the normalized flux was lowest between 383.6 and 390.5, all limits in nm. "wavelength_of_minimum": 383.8 nm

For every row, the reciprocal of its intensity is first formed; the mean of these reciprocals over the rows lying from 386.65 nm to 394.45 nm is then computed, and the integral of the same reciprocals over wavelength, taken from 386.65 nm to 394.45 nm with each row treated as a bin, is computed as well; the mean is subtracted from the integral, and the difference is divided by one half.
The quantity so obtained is 1.20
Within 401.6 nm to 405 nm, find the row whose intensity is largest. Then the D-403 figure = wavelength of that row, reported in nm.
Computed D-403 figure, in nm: 404.2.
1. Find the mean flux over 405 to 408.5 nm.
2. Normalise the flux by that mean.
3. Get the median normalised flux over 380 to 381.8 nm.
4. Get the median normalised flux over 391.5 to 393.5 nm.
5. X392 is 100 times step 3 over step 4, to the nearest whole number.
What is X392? 114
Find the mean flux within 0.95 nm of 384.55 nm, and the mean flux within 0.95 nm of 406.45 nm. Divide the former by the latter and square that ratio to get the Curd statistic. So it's 0.66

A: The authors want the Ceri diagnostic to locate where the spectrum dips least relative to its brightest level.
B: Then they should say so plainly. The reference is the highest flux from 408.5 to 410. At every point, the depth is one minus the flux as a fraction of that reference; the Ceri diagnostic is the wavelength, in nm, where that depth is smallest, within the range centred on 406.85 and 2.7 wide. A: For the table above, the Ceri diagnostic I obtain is 406.3 nm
